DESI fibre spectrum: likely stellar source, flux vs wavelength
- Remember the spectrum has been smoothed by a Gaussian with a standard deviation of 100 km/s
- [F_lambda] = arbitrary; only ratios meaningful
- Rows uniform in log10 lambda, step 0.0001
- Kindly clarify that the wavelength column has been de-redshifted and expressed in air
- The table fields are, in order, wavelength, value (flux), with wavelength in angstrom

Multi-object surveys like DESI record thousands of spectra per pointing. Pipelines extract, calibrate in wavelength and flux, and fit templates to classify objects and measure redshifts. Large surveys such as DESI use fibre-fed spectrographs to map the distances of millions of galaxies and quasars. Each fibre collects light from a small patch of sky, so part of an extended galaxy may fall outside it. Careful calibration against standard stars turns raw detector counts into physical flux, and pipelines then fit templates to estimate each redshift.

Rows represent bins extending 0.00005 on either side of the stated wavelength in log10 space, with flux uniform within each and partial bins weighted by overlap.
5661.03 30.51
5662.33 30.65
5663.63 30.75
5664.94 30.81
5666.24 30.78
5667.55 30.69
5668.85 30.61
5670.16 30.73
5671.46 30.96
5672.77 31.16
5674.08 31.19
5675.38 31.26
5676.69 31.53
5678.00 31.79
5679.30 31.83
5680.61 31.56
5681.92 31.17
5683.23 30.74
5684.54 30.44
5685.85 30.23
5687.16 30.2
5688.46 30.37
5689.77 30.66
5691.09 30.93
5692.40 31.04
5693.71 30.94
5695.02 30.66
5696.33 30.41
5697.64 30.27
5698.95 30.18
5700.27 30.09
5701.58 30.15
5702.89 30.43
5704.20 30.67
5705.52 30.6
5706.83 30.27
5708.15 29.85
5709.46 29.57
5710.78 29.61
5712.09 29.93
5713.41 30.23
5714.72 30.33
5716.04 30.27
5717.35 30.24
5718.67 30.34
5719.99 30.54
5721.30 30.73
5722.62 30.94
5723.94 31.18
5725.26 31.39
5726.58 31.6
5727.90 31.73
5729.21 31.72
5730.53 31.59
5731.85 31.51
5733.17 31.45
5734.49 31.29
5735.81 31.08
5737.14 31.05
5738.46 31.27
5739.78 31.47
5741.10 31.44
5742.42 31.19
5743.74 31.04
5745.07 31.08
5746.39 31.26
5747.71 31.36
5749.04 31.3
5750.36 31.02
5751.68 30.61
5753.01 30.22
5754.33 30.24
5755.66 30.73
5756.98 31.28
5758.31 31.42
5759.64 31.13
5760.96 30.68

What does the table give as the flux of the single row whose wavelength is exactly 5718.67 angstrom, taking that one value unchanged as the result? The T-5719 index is 30.34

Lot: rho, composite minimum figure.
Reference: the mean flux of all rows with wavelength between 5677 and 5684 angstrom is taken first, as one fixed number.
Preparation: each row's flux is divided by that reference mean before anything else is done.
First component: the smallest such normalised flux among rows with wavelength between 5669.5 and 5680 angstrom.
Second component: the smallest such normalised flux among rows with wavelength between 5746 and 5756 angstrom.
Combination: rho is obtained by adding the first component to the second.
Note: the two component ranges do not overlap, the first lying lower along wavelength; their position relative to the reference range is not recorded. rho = 1.94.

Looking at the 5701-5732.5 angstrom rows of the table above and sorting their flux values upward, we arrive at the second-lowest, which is 29.61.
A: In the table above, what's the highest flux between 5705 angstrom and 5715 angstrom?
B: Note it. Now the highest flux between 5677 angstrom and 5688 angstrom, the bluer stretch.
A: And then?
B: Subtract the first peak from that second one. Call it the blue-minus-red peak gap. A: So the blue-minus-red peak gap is 1.2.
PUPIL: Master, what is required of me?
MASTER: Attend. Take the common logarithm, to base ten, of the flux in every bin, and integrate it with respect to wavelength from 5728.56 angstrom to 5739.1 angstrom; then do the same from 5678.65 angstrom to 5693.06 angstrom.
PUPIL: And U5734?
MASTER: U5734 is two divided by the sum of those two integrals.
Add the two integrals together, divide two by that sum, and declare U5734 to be 0.05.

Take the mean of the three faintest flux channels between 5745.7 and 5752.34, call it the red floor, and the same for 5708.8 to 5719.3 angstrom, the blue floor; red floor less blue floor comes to 1.3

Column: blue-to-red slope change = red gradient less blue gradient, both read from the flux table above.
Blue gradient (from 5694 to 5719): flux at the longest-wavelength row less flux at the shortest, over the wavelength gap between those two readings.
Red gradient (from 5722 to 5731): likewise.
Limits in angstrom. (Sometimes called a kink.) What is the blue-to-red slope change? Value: 0.10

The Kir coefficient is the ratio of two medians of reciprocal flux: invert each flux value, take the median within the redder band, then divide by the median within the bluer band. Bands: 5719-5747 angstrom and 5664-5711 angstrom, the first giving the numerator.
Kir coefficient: 0.98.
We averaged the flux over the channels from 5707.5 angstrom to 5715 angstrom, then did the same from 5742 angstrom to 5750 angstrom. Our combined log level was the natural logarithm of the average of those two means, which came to 3.42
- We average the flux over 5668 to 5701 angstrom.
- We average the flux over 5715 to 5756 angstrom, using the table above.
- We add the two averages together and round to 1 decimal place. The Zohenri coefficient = 61.9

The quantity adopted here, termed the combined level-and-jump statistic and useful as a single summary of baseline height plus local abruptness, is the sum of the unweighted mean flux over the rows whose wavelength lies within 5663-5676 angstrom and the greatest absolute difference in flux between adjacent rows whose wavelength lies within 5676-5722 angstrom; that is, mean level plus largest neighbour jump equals 31.3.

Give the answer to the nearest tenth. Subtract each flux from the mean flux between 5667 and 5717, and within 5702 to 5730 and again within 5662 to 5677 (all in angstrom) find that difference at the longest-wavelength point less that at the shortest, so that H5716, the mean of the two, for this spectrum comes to -1.1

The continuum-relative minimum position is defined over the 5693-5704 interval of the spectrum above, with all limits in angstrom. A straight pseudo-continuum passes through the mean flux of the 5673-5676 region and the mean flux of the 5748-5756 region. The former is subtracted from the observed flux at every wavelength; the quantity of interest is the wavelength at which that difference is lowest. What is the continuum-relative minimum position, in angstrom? 5700.27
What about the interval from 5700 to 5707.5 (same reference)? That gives 5700.27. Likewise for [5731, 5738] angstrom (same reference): 5737.14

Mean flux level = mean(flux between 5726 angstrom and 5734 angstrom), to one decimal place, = 31.6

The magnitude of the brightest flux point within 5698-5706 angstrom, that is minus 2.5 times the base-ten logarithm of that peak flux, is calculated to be -3.717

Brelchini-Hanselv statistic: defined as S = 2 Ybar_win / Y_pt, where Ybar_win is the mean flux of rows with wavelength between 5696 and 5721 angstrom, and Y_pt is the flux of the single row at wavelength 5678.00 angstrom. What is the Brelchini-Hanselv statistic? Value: 1.90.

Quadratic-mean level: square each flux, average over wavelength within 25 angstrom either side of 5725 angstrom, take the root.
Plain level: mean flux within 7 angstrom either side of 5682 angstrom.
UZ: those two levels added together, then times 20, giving 1237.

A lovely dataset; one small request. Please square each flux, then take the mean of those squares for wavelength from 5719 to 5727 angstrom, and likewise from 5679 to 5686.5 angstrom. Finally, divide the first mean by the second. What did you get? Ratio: 1.00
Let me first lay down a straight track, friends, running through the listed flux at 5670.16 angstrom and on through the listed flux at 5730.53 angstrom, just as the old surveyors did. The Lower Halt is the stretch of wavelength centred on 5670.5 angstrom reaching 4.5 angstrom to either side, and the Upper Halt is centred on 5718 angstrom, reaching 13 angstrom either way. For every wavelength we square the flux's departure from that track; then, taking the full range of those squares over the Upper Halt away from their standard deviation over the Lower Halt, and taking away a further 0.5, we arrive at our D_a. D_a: -3.4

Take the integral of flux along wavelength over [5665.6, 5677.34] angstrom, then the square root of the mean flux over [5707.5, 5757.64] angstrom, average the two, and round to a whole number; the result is 185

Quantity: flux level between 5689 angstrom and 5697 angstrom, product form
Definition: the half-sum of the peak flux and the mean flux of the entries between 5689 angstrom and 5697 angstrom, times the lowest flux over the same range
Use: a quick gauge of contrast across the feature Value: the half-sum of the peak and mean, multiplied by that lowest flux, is 940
